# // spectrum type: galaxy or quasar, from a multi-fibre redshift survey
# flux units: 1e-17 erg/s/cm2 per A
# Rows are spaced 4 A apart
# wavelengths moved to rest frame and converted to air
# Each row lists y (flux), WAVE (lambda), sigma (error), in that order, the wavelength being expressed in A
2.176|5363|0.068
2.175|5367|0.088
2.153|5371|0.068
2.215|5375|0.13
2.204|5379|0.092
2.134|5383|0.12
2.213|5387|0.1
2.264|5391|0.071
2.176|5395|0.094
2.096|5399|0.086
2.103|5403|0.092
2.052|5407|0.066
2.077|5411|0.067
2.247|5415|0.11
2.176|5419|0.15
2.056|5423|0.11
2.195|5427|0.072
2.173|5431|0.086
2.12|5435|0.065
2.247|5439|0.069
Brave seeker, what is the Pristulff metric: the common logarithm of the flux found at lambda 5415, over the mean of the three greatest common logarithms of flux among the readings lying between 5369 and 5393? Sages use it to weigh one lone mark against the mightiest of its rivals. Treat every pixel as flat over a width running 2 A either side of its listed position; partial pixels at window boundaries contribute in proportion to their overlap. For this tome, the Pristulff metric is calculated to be 1.01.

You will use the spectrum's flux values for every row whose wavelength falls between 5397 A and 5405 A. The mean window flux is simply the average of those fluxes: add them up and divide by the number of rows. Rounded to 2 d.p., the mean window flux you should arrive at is 2.10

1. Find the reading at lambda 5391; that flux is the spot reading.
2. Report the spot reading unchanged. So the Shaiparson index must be 2.264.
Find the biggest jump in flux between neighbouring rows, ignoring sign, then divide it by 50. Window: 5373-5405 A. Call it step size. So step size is 0.0018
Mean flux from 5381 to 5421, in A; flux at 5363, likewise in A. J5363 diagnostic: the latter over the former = 1.01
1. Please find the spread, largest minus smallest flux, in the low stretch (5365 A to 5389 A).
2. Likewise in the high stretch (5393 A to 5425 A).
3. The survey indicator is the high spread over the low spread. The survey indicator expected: 2.4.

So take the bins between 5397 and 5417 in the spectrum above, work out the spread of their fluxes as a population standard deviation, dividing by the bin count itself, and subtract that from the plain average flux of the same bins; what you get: 2.05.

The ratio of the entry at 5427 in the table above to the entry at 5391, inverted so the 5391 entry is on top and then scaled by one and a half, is 1.55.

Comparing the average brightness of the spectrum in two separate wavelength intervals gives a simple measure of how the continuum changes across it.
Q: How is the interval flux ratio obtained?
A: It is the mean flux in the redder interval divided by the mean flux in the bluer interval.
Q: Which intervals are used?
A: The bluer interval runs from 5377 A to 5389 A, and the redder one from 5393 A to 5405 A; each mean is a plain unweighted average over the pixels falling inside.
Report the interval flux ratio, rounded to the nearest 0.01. 0.97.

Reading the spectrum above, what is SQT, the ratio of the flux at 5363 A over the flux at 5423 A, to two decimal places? 1.06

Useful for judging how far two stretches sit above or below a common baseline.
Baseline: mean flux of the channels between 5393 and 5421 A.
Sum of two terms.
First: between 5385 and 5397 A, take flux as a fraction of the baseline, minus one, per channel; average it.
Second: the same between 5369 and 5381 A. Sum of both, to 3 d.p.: 0.067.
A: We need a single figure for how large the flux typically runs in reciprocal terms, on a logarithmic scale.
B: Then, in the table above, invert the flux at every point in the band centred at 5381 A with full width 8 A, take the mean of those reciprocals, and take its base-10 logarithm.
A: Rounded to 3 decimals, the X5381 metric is -0.336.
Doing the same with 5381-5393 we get -0.343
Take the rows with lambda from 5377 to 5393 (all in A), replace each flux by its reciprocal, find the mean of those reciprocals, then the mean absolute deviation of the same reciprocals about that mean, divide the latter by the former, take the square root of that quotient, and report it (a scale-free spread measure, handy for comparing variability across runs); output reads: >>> 0.13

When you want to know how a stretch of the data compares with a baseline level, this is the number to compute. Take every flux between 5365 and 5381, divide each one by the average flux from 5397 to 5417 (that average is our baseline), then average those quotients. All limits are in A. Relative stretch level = 1.034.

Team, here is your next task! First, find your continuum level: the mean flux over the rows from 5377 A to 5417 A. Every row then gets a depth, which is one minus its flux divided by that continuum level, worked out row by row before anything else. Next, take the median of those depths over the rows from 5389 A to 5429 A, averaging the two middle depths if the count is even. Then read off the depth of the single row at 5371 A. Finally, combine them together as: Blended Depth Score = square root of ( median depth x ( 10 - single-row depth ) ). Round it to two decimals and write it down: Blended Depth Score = 0.28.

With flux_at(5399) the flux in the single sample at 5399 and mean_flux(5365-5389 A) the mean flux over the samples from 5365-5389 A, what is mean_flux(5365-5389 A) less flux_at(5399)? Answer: 0.086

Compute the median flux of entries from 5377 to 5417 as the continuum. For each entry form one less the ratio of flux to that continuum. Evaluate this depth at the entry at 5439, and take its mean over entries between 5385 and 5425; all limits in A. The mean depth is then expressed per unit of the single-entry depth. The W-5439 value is -0.1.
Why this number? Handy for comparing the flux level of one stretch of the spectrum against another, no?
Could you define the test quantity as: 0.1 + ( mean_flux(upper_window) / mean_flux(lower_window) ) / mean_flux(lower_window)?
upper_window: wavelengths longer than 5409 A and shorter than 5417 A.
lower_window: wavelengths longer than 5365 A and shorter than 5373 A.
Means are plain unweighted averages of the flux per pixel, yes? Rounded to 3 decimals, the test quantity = 0.562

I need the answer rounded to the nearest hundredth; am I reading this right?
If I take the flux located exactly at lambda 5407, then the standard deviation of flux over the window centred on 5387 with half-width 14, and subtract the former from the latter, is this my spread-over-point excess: -2.00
